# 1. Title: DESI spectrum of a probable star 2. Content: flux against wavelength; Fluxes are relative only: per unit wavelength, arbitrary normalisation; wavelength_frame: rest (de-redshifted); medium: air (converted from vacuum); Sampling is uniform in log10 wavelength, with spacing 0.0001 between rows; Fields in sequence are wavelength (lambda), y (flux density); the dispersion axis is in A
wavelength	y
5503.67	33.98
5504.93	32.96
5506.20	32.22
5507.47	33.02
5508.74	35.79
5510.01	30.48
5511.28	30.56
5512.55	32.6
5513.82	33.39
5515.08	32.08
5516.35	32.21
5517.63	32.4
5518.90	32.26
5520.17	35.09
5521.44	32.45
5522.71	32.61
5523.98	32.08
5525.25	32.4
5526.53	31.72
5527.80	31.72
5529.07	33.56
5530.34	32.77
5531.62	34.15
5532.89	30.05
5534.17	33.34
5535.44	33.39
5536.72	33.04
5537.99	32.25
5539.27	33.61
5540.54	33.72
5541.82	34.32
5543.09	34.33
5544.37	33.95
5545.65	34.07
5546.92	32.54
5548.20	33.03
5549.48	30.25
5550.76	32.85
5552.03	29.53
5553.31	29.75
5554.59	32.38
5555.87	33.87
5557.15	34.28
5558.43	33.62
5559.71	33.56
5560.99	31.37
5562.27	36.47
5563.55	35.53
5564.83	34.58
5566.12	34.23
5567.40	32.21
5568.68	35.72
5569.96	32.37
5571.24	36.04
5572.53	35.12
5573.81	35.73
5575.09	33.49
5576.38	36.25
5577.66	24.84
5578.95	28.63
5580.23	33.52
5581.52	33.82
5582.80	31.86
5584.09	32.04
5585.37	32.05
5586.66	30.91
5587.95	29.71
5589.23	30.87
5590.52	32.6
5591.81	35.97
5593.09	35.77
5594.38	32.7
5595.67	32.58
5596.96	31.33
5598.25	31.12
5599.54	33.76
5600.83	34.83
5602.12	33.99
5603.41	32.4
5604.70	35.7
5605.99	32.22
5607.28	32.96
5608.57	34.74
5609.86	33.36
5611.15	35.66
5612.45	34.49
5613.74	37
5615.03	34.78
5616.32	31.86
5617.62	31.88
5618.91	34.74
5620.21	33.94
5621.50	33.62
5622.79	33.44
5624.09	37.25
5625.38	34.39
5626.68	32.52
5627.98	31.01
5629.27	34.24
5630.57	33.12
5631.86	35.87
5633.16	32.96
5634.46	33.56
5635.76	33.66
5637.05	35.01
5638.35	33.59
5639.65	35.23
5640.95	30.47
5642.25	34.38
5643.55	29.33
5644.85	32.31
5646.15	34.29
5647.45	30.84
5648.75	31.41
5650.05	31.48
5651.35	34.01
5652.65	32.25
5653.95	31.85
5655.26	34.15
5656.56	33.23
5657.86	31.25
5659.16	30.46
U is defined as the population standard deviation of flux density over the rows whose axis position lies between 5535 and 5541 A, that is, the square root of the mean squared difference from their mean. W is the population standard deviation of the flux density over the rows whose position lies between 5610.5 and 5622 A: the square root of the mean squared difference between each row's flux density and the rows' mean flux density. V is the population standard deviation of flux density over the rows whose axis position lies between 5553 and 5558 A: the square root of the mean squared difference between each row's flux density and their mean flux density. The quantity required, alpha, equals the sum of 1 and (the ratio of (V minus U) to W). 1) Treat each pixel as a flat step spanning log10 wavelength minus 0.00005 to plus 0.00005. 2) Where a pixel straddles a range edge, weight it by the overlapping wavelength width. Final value 1.8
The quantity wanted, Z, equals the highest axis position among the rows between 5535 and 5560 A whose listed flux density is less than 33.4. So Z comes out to 5554.59 A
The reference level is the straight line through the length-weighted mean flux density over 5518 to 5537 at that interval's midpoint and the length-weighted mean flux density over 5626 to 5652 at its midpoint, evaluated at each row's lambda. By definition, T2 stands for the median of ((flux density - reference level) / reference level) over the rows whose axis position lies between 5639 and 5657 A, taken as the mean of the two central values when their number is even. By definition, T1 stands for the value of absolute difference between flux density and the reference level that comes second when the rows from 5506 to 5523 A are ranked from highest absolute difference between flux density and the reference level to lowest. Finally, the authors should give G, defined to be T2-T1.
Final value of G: -2.4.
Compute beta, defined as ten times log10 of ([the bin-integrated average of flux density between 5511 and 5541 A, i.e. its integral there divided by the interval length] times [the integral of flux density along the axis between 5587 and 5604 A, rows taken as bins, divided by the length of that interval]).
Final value 30.3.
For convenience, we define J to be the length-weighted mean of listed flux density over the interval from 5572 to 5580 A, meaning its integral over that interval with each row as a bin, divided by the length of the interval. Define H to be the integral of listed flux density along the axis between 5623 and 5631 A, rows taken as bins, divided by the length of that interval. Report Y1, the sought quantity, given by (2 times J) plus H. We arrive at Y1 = 98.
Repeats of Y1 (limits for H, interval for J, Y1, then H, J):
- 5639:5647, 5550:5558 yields 97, 32.6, 32.1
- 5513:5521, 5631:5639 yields 101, 32.9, 34.1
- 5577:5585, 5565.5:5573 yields 99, 30.9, 34.3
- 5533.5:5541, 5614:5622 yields 100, 33.2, 33.6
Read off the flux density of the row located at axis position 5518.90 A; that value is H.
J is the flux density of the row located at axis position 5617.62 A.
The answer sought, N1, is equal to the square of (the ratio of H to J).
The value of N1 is 1.02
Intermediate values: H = 32.26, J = 31.88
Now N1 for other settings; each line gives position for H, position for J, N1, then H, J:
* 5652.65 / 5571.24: 0.80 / 32.25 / 36.04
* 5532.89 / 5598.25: 0.93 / 30.05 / 31.12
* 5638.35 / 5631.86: 0.88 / 33.59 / 35.87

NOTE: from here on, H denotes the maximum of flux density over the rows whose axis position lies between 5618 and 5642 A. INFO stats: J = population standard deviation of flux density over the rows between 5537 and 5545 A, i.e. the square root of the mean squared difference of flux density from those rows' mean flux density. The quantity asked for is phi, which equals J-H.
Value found -37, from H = 37.25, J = 0.70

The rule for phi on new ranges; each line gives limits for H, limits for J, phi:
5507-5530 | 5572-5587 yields -33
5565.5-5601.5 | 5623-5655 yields -34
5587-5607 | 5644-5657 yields -35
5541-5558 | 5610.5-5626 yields -33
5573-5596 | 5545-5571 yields -34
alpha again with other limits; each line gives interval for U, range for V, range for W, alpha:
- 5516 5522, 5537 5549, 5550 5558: 0.8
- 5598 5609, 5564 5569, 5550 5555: 0.9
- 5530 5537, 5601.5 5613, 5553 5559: 1.0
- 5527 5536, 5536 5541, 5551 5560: 0.6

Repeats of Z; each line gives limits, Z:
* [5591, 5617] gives 5616.32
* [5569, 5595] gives 5594.38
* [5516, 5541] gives 5537.99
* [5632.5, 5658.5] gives 5657.86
